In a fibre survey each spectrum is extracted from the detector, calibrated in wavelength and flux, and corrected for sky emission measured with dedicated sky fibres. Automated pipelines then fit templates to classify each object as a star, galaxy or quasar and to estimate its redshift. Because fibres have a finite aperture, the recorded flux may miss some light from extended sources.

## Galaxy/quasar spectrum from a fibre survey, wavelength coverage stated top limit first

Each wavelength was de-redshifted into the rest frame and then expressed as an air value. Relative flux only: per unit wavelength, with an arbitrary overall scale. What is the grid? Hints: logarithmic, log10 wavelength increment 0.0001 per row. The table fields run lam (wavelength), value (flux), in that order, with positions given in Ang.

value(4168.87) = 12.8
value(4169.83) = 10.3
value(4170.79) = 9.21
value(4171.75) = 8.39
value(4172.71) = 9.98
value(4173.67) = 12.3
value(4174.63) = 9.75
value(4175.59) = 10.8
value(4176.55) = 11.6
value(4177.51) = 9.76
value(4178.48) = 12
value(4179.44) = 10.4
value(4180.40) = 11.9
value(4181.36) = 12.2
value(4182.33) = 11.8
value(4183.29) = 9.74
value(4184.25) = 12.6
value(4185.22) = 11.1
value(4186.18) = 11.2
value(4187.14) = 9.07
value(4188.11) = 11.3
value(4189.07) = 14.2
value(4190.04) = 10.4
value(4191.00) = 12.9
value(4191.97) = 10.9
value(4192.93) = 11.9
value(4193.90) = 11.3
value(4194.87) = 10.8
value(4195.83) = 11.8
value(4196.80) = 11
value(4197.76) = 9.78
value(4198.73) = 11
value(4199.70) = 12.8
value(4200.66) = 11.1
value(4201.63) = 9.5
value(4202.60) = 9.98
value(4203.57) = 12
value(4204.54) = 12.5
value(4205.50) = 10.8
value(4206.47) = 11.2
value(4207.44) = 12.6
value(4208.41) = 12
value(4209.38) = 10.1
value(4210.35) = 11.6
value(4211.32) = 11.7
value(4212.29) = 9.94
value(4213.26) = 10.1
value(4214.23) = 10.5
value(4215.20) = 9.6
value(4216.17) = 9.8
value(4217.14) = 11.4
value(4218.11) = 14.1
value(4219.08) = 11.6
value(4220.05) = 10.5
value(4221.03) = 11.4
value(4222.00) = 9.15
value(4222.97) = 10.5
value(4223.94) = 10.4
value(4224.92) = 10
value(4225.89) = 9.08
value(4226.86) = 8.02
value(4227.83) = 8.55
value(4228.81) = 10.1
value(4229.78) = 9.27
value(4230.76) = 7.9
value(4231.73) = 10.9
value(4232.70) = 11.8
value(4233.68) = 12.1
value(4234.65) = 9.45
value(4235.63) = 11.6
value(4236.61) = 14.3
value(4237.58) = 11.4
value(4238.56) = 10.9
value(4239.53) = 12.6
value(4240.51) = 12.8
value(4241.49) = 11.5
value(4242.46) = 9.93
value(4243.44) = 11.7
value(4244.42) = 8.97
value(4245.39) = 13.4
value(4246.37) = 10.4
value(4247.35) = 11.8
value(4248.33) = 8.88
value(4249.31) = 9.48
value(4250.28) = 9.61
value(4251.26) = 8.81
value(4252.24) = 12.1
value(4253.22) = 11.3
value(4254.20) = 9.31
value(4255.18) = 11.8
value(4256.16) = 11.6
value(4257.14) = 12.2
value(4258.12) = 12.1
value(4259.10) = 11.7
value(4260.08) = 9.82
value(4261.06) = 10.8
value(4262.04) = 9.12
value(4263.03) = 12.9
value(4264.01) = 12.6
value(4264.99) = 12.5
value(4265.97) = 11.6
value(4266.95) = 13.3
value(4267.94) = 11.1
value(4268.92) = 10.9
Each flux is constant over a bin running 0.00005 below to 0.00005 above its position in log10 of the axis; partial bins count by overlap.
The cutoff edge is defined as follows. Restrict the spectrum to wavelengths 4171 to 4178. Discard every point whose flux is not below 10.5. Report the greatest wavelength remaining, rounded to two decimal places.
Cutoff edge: 4177.51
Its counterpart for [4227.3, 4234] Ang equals 4230.76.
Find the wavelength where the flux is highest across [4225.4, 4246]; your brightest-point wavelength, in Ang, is 4236.61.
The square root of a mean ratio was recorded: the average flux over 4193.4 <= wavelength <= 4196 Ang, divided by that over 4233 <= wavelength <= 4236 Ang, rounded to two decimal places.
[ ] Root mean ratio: 1.01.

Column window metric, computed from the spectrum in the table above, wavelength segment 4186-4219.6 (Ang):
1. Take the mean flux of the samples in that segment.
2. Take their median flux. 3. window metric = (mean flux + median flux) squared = 502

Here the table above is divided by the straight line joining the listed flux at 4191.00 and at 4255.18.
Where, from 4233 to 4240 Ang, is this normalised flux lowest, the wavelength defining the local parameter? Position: 4234.65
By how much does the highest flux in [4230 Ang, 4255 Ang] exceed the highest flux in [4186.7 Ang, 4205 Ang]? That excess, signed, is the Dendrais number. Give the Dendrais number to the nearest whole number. 0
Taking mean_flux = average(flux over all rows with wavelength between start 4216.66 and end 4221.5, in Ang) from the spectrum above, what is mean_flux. 11.8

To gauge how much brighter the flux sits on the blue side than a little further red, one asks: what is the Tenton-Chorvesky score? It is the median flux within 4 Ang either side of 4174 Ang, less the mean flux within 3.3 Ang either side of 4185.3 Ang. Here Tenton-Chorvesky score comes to -1.1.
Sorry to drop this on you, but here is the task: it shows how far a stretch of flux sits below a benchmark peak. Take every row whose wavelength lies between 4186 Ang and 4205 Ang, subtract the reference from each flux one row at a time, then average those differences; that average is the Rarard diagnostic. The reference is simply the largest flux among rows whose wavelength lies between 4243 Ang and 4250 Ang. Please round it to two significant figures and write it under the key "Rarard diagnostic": -2.1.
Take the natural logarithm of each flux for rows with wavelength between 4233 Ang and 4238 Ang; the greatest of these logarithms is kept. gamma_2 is 2.66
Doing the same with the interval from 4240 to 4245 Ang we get 2.55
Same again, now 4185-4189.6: 2.65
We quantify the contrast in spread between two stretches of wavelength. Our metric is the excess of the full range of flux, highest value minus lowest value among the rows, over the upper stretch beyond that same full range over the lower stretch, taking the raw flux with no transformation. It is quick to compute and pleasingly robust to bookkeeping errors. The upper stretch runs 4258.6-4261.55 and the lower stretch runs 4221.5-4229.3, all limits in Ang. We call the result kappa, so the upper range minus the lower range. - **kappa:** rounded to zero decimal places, -1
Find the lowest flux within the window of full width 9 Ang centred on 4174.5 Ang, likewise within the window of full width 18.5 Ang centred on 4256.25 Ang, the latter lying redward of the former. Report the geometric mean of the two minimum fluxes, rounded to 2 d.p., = 8.60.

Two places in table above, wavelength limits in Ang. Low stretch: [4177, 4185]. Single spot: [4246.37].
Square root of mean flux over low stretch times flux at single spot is 10.8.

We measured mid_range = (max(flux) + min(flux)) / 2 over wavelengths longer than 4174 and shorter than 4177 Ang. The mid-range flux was 10.7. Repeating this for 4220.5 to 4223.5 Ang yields 10.3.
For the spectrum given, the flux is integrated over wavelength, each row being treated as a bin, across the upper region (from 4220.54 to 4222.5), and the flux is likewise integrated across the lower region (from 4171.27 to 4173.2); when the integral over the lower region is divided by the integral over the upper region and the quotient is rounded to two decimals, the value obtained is 0.88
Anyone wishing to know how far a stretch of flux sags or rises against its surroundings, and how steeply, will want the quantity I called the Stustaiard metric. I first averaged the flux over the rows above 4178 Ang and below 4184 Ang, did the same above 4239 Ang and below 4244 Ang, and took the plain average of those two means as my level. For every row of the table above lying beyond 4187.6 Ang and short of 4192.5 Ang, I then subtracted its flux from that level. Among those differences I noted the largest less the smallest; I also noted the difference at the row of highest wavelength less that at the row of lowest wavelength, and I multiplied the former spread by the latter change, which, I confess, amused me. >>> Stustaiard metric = 1.5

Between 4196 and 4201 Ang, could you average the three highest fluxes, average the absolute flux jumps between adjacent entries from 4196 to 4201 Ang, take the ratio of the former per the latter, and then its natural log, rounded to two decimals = 2.06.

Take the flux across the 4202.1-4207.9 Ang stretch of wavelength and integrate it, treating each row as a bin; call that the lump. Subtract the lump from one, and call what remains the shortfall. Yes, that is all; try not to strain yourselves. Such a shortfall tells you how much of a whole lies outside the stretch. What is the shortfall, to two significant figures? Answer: -66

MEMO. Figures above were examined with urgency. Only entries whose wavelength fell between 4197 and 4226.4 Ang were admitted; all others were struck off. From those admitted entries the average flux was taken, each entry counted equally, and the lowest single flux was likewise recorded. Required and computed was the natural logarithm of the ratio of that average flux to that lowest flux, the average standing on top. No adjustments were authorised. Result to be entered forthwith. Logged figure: 0.182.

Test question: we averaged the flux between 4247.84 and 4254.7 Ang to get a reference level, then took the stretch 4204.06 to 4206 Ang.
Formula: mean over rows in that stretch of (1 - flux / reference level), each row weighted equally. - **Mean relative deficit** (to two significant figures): -0.17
